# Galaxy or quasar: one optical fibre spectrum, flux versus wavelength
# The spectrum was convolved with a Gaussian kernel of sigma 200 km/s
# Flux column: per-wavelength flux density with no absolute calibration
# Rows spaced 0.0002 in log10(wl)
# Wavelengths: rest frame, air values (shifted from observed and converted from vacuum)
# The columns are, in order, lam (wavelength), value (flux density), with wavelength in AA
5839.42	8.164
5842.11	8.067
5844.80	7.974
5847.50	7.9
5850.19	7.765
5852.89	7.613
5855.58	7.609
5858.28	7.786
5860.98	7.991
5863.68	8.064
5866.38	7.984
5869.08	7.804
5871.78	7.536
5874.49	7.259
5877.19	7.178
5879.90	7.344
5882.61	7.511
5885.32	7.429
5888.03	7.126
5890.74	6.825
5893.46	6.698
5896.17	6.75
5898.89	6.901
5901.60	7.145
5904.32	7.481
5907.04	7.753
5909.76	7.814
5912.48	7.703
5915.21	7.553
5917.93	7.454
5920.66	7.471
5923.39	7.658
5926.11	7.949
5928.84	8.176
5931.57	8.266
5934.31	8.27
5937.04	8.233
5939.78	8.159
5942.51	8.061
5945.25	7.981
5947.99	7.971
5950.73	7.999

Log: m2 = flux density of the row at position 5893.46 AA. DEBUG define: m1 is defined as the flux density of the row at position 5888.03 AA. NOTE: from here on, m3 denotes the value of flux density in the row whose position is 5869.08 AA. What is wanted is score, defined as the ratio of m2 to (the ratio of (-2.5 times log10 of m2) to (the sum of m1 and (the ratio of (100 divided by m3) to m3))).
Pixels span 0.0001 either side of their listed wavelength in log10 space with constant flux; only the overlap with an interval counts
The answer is -28.4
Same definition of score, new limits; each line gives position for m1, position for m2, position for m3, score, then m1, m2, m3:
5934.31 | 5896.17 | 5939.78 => -31.8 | 8.27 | 6.75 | 8.159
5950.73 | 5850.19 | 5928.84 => -33.1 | 7.999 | 7.765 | 8.176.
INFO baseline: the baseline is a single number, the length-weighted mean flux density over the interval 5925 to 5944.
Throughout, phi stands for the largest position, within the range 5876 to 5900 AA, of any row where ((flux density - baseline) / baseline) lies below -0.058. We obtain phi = 5898.89 AA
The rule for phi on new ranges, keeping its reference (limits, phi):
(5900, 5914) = 5904.32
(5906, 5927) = 5923.39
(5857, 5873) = 5871.78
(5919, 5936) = 5923.39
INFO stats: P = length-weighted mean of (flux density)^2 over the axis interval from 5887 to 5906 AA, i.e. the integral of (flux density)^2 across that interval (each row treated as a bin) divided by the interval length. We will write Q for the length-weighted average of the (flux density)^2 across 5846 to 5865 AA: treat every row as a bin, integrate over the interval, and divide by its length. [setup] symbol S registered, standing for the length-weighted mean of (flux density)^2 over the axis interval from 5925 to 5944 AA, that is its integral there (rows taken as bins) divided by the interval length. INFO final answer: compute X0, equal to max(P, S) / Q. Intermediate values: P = 49.1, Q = 61.1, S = 67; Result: 1.09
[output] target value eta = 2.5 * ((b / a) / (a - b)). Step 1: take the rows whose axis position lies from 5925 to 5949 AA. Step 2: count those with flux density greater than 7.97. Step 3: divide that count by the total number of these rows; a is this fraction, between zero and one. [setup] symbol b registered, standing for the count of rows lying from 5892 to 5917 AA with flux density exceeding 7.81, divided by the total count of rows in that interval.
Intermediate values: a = 0.89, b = 0.11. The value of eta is 0.4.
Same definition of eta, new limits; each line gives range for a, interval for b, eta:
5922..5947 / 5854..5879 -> 2.4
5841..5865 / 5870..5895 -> 0.0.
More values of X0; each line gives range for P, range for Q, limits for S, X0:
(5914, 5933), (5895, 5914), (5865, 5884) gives 1.12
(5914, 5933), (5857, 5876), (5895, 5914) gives 1.01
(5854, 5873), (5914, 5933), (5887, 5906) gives 1.01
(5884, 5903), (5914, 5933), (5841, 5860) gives 1.00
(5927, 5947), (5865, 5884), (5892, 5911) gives 1.17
